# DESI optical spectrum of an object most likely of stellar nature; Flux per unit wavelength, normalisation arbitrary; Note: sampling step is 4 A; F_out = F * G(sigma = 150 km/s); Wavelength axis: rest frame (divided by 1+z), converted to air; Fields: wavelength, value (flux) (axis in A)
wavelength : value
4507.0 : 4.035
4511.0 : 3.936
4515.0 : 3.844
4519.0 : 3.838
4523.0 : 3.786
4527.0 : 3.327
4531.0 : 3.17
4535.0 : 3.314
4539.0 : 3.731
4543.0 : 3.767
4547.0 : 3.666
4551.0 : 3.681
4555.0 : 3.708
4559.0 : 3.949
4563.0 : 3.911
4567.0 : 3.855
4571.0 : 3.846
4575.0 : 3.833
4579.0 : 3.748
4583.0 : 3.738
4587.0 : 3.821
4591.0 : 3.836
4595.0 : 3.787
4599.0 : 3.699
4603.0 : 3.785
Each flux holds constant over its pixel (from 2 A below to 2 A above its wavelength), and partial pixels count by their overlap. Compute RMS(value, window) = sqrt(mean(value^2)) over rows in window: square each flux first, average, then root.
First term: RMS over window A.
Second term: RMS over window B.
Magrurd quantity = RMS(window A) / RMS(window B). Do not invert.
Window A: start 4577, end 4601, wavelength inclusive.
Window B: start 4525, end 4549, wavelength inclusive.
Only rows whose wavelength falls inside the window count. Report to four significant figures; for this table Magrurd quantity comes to 1.077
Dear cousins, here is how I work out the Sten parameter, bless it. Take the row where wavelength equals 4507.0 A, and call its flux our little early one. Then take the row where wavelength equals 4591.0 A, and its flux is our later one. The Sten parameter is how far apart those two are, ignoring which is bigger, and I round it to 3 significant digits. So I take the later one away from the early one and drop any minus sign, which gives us 0.199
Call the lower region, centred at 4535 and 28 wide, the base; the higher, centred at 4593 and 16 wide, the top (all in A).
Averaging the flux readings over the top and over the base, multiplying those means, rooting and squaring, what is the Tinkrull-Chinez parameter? 13.39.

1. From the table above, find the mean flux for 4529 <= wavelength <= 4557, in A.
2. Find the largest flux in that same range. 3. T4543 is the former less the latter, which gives -0.19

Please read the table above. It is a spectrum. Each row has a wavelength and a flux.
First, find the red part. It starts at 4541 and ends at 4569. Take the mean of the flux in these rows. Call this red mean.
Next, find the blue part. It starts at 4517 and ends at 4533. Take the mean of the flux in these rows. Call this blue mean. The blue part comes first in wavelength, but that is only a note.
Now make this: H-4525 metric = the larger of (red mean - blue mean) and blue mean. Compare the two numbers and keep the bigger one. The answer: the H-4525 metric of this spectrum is 3.53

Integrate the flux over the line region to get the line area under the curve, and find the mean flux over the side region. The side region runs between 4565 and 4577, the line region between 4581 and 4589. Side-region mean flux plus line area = 34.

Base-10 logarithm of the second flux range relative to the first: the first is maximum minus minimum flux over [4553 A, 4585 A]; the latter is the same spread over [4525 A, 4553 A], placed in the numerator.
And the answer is 0.39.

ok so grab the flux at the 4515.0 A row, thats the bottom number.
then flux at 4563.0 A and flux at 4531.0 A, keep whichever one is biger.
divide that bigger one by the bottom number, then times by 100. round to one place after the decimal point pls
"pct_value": 101.7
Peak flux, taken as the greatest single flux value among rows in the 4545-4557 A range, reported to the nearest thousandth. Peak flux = 3.708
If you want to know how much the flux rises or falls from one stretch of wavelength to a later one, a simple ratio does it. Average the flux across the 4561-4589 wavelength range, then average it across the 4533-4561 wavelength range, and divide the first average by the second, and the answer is 1.04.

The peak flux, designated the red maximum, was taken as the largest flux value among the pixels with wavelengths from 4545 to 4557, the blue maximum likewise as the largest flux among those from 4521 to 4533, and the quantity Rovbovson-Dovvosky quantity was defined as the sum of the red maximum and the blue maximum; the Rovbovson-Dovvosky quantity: 7.49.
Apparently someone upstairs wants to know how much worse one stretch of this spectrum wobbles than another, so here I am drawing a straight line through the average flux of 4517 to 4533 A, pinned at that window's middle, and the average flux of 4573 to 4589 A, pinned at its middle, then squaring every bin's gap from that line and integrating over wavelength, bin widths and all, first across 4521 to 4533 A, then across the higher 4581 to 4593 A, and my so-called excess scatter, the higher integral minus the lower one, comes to -1.0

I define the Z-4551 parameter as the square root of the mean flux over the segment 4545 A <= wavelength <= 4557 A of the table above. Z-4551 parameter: 1.92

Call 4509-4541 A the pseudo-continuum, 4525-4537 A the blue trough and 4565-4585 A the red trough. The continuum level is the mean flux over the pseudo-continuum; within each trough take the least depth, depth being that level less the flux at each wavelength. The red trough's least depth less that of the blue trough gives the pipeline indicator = -0.53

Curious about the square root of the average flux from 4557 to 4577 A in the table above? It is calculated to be 1.97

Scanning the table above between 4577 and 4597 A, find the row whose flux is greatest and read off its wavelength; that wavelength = 4591.0 A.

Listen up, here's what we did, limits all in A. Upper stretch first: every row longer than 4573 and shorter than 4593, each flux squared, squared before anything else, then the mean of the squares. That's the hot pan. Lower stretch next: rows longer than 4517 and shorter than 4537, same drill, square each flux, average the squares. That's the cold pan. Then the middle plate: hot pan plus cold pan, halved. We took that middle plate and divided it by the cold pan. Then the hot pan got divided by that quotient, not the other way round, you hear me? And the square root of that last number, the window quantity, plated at 3.64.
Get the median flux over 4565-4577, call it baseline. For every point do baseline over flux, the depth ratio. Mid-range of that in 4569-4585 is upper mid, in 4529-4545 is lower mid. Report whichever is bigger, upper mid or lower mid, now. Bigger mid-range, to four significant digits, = 1.117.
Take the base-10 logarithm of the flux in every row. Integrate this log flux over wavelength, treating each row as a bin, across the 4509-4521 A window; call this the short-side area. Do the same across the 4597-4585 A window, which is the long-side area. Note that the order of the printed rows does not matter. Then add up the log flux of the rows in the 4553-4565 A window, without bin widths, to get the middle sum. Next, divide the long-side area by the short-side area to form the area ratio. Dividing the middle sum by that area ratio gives 1.78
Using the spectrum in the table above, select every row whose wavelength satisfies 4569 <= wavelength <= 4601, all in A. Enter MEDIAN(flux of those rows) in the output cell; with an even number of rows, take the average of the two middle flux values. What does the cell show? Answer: 3.80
